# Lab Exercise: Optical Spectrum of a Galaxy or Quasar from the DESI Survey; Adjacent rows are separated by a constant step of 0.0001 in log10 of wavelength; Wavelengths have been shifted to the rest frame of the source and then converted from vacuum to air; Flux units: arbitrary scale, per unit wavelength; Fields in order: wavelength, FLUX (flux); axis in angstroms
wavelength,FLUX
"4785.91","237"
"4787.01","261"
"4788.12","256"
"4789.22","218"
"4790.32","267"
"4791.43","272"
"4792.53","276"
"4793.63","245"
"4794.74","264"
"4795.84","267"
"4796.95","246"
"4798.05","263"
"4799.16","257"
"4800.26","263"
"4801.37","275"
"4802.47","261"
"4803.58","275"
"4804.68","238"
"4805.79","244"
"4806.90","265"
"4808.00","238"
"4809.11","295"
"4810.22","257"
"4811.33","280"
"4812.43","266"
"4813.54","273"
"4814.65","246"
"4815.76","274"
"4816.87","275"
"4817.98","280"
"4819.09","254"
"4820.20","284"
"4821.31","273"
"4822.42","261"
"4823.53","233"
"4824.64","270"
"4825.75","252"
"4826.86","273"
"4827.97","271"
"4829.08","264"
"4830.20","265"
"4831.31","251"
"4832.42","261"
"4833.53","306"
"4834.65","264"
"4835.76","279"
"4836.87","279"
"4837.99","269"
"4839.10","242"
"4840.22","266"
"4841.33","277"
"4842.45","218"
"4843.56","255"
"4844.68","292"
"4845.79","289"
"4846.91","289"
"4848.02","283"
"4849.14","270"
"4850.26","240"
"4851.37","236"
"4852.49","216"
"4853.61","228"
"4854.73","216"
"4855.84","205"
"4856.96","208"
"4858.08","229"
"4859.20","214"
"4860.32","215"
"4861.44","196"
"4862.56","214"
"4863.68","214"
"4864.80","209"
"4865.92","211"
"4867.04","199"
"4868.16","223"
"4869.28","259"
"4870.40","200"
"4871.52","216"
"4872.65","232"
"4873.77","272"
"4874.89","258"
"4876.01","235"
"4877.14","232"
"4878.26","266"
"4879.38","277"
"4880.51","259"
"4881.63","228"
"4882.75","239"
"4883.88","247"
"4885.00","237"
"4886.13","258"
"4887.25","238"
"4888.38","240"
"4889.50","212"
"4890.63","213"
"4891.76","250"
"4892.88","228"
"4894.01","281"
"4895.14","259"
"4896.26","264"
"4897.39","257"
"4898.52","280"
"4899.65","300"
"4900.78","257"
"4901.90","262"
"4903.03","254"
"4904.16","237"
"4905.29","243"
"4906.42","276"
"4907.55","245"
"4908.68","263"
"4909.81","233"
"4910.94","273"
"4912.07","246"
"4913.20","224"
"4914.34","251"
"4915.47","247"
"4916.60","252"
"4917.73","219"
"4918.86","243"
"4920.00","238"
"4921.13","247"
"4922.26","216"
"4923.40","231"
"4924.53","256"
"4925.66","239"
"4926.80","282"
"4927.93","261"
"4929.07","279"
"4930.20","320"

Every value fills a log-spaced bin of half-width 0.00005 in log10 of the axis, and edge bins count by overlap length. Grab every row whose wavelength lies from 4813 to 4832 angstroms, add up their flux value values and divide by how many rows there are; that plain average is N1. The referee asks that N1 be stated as 265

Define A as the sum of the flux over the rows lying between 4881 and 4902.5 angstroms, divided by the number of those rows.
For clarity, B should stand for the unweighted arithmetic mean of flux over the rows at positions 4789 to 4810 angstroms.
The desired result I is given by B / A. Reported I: 1.04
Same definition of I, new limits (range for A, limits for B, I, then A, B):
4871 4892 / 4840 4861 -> 1.01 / 243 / 245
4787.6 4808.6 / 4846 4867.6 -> 0.88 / 257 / 226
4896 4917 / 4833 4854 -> 1.03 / 256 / 263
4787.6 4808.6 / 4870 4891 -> 0.93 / 257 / 240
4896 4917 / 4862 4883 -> 0.91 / 256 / 234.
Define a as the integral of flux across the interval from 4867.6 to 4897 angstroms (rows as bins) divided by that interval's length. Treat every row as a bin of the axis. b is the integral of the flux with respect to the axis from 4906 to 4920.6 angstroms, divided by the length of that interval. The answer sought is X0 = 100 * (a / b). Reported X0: 99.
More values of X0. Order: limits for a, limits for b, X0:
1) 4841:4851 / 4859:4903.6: 111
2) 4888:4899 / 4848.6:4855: 106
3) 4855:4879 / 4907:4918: 91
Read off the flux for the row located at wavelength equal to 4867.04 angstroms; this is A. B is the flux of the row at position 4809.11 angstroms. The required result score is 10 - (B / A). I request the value 8.52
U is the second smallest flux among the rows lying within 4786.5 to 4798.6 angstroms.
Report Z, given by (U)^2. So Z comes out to 60025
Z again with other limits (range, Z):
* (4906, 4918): 50176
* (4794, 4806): 59536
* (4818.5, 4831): 63504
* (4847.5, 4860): 43264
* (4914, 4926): 47961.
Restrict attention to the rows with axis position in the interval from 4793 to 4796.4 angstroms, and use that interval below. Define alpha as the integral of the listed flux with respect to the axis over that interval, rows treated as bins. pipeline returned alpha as 880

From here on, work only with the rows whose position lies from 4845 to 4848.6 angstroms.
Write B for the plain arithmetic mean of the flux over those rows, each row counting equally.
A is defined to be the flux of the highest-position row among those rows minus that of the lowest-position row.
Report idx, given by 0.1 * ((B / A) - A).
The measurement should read -4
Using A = -6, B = 287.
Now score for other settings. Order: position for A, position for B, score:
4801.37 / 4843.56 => 9.07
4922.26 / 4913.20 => 8.96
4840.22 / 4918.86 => 9.09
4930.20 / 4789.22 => 9.32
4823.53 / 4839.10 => 8.96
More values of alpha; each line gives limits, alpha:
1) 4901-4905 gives 1005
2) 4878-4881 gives 802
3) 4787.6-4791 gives 842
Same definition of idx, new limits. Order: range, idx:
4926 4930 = -9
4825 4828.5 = -1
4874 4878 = 2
